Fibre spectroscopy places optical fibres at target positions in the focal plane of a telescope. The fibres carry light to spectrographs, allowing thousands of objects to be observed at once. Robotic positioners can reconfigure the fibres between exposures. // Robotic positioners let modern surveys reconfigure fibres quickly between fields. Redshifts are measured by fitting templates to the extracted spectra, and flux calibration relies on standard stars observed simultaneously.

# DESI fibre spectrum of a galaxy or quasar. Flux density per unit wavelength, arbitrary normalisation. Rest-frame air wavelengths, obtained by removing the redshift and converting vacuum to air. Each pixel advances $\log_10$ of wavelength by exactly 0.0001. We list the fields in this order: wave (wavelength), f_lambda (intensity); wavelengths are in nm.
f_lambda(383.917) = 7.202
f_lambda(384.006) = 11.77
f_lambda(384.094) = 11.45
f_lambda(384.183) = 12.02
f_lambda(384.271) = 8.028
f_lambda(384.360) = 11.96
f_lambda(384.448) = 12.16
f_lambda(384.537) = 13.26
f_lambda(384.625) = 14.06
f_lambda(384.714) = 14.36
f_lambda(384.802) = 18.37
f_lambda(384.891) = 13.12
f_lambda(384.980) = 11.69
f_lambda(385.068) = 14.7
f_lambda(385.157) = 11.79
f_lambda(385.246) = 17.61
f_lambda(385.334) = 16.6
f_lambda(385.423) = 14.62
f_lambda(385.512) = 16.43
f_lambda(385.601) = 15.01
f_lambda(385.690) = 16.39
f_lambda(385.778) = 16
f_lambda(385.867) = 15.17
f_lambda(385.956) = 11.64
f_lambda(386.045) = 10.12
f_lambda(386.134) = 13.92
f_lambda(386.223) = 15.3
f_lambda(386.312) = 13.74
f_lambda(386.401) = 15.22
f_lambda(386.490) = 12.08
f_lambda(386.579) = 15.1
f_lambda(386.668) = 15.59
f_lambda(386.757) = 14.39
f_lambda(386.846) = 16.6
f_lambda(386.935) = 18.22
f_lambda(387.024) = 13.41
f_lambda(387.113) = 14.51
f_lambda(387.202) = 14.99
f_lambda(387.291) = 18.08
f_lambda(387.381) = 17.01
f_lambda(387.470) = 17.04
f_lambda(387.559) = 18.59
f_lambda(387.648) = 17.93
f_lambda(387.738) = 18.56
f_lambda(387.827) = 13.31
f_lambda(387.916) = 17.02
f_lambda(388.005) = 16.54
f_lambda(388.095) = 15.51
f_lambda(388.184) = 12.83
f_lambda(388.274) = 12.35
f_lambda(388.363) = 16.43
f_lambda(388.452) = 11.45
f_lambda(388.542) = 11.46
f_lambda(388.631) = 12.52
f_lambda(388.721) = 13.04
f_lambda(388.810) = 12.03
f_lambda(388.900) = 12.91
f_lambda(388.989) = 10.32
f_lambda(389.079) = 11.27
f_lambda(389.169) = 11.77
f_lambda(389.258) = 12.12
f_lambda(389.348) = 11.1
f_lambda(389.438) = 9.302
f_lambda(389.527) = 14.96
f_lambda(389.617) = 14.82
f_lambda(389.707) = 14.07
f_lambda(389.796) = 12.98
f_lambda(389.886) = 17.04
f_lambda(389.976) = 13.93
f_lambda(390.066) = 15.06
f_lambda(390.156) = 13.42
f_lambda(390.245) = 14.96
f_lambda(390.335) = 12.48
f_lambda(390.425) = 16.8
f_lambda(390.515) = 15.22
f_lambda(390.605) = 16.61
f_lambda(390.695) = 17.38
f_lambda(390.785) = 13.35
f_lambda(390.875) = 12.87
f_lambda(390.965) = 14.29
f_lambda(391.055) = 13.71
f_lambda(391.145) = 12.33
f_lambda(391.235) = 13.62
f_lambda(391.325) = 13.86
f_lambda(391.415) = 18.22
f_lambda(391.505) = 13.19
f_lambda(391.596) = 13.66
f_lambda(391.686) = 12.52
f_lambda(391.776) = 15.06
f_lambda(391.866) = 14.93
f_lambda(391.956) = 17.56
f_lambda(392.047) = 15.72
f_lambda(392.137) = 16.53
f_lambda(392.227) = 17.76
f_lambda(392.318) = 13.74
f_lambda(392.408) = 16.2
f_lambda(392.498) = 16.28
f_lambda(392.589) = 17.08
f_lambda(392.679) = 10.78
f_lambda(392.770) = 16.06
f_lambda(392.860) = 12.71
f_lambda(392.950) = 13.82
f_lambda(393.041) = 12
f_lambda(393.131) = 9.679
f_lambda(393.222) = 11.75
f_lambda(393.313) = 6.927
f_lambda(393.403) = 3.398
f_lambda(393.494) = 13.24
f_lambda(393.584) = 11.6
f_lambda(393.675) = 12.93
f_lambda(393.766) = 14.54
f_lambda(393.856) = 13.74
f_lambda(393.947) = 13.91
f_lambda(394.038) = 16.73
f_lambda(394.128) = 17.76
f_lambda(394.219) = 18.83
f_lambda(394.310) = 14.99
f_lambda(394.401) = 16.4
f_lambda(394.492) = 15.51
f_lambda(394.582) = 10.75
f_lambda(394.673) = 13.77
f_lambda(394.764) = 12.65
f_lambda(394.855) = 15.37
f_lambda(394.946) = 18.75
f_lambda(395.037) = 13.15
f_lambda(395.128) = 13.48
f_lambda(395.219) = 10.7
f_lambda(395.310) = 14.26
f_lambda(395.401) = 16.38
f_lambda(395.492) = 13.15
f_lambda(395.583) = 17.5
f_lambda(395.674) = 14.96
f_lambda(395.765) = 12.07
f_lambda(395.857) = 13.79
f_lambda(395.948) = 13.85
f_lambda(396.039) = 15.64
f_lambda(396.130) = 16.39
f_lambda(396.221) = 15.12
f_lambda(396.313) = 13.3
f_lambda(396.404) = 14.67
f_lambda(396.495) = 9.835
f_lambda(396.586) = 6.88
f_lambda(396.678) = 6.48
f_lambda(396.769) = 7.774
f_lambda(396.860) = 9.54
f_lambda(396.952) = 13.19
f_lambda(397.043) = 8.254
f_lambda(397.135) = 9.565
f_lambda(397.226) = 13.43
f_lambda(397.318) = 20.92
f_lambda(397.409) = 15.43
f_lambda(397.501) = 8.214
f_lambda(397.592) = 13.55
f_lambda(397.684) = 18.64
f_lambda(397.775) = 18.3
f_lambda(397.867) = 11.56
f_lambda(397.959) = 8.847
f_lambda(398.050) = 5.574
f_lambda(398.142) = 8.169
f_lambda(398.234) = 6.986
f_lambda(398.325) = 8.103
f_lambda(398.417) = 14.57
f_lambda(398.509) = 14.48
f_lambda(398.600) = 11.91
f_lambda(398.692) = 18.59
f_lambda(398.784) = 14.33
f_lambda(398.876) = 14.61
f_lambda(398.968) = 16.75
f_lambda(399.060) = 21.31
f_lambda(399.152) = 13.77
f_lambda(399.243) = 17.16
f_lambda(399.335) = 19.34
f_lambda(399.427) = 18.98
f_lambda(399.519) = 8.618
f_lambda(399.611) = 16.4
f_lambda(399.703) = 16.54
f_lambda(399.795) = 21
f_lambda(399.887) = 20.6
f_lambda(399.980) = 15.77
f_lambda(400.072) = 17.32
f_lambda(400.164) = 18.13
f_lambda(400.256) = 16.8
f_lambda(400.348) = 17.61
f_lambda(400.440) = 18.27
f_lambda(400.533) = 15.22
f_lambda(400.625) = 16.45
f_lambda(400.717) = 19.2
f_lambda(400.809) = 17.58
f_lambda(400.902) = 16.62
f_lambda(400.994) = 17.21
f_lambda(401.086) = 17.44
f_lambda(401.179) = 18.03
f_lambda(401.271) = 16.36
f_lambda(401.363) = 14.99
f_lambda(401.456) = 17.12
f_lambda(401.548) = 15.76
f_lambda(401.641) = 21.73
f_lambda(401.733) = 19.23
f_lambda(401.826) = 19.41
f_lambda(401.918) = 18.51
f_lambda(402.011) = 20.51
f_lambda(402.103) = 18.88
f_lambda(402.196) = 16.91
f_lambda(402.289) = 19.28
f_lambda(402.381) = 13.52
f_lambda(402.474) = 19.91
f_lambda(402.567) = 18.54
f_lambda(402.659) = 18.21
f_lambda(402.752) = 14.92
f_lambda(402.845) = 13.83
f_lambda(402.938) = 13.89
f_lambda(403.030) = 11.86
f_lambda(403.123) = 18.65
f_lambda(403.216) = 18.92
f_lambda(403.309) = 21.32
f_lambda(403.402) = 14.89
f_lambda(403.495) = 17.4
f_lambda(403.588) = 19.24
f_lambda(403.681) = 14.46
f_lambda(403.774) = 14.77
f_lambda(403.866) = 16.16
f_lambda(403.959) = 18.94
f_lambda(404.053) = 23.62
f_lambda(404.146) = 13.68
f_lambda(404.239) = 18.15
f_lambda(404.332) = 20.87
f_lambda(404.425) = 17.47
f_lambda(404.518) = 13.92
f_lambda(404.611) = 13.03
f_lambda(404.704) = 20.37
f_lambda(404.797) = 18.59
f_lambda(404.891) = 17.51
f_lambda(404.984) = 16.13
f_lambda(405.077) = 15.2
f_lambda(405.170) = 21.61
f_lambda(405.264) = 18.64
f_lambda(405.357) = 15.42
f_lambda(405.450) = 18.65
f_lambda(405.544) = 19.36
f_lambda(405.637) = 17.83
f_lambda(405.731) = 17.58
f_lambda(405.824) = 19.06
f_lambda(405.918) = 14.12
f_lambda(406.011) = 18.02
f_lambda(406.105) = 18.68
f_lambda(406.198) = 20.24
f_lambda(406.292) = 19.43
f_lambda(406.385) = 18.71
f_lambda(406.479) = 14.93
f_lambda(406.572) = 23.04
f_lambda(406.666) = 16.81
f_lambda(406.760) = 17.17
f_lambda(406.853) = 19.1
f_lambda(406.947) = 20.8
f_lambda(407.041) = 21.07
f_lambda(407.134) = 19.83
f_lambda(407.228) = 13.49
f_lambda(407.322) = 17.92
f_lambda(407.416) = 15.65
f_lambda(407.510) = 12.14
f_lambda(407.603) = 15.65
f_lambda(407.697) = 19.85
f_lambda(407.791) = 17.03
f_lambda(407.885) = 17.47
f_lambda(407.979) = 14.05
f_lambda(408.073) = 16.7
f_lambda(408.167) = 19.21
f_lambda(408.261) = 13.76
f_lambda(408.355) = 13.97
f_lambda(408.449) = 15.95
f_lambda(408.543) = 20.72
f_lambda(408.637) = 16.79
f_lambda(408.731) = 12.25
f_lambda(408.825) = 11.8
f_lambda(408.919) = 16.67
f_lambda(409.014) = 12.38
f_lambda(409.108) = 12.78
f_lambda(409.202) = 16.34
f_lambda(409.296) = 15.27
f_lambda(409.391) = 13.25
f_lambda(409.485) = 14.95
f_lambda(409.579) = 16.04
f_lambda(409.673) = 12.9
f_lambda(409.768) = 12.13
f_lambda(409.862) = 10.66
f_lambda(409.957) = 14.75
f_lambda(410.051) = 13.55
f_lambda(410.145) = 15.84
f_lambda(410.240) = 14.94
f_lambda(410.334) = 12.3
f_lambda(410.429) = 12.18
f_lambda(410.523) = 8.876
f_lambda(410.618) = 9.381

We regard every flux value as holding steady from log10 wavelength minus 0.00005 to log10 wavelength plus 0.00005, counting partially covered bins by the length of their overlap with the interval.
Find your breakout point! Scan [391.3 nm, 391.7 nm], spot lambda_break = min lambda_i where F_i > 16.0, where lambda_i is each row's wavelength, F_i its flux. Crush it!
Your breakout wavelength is 391.415 nm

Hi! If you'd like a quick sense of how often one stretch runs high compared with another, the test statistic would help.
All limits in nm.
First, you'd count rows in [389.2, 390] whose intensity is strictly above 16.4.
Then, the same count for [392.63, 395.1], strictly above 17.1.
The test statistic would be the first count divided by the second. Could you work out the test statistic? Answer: 0.33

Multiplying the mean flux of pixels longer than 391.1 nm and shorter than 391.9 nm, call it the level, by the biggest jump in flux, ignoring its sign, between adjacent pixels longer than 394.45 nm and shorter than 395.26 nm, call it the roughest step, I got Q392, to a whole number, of 79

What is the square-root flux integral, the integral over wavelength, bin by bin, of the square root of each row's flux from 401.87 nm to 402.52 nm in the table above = 2.8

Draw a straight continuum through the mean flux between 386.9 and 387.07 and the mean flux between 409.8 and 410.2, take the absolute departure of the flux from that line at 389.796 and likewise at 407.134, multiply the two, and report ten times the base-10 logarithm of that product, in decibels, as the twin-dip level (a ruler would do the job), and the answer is 12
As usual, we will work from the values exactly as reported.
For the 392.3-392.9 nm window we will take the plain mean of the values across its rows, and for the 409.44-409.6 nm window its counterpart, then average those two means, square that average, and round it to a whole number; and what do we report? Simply 228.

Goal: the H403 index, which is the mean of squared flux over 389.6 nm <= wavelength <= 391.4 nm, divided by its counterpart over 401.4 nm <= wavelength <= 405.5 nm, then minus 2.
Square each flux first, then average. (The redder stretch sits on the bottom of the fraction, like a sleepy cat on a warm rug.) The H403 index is -1.3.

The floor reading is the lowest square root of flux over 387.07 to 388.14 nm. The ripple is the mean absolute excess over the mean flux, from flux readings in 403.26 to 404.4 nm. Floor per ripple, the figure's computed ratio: 1.4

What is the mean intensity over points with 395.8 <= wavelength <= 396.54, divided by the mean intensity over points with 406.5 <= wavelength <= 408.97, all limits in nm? 0.83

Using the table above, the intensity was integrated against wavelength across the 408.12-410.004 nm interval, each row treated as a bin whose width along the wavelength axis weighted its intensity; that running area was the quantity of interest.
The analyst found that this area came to 28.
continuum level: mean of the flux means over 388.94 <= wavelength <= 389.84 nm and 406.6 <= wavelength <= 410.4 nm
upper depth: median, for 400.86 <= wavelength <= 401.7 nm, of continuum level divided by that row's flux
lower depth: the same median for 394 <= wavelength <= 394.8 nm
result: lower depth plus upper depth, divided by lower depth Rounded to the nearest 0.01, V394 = 1.91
